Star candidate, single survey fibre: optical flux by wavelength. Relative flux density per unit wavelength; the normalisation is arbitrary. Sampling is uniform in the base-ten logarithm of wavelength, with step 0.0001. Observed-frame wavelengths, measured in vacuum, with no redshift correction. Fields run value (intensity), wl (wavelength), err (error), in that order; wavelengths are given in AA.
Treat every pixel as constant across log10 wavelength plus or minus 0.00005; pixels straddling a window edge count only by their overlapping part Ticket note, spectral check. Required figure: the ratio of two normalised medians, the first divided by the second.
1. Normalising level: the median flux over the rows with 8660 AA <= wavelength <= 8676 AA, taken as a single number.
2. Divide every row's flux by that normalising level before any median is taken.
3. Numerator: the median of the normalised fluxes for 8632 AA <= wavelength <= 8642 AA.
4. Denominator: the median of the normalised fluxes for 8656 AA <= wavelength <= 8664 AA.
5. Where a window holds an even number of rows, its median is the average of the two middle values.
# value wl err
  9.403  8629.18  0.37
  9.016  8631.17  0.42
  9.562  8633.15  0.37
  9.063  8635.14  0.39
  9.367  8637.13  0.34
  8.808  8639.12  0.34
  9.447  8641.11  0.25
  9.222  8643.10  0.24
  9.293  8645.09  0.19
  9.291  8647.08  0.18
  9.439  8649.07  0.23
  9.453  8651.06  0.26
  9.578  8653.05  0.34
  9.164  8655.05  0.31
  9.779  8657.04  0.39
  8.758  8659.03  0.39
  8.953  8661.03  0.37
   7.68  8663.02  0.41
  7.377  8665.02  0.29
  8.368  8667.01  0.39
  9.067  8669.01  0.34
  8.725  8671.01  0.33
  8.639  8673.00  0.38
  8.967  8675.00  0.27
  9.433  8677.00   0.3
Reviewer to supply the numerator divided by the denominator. 1.06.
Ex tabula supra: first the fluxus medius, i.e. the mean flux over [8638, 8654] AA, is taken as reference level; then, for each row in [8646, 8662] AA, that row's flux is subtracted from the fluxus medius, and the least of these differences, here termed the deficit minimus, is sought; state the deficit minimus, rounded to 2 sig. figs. -0.46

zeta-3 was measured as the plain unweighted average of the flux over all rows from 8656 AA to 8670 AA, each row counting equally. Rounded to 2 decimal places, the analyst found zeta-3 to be 8.57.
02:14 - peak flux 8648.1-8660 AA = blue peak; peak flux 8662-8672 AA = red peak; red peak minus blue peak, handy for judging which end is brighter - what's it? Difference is -0.71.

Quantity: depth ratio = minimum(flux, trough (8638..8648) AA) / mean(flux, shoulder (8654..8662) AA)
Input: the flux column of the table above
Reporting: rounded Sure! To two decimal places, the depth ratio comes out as 0.96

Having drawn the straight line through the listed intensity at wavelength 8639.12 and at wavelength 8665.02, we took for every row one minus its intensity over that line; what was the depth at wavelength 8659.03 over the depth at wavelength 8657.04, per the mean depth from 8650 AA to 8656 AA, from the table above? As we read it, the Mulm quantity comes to -3.2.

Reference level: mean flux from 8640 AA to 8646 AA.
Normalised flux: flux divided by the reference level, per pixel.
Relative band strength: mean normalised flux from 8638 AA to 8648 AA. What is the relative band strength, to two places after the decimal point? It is 0.99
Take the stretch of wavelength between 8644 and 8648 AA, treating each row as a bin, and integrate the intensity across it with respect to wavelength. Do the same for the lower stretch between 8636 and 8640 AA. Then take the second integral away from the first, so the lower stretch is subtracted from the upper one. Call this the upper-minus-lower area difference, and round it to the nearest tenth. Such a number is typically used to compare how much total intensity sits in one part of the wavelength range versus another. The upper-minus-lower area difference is 0.8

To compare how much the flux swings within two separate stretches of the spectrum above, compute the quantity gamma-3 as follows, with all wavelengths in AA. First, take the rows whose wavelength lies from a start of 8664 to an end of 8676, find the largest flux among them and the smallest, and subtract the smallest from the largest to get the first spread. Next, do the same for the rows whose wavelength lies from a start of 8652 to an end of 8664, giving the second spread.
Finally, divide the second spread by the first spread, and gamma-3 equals 1.2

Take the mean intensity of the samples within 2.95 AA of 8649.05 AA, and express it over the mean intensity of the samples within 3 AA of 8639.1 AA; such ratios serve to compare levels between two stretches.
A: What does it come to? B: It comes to 1.02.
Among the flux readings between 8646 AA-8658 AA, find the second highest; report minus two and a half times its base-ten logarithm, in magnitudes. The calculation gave -2.453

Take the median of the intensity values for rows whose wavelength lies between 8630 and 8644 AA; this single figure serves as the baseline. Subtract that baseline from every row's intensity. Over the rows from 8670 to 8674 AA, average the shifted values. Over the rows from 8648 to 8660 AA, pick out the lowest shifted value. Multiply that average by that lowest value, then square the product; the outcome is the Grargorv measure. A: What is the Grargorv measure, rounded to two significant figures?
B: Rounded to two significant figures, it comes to 0.063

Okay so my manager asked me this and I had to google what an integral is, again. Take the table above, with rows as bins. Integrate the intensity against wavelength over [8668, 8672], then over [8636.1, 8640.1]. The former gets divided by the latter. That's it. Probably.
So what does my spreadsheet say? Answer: 0.98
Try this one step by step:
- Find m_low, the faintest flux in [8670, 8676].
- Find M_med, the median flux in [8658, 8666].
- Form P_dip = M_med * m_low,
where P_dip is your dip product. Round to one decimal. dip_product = 71.0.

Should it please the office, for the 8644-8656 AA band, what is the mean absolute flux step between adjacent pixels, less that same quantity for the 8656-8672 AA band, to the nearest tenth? -0.5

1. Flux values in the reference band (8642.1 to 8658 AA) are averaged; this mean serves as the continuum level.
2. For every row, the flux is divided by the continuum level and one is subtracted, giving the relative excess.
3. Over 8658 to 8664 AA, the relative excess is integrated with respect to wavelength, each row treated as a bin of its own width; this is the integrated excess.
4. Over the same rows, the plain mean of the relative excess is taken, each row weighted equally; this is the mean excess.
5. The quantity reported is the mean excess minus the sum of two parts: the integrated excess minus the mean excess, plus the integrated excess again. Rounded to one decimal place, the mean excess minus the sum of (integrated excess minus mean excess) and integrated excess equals 1.0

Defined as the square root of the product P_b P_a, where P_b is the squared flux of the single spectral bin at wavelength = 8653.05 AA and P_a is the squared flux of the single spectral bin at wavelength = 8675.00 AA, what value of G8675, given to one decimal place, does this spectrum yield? 85.9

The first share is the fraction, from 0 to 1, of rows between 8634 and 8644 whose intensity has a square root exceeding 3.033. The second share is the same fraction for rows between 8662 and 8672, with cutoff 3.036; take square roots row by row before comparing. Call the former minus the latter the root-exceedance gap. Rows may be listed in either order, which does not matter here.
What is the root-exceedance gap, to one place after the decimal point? 0.6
